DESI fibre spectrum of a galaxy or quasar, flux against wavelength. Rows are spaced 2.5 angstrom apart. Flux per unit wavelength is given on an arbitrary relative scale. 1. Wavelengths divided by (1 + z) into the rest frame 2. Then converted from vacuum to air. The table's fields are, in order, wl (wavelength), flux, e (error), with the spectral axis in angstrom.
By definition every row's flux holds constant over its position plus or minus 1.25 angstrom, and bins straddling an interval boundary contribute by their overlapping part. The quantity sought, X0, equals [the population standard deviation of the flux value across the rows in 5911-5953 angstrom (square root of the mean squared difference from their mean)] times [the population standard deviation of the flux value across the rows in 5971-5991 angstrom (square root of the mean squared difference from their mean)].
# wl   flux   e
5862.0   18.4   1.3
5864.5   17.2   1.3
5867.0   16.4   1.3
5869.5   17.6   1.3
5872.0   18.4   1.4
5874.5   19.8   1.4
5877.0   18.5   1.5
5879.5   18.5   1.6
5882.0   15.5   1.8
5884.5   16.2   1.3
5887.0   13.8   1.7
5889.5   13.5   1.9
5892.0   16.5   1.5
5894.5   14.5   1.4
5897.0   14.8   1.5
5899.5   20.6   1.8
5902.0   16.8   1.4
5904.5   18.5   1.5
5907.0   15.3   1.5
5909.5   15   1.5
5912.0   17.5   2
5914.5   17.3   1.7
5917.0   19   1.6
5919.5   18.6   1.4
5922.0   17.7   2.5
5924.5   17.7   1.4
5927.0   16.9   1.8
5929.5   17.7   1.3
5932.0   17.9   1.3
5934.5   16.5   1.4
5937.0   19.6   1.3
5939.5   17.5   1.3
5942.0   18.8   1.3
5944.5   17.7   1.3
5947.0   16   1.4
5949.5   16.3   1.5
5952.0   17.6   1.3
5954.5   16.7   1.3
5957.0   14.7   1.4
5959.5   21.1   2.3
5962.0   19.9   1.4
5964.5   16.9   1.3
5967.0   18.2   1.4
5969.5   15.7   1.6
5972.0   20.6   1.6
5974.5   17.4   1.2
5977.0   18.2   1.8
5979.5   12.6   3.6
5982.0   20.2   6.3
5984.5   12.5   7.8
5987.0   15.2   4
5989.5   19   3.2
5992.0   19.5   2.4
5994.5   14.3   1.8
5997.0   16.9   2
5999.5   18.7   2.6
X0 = 2.8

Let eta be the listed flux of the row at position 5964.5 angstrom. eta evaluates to 16.9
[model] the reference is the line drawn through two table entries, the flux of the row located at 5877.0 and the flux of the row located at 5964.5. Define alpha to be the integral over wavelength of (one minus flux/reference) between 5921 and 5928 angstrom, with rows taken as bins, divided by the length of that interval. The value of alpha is 0.01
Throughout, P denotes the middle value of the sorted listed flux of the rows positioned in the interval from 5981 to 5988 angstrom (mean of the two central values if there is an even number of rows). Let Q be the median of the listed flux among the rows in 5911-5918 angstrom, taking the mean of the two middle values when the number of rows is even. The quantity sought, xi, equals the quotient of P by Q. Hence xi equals 0.9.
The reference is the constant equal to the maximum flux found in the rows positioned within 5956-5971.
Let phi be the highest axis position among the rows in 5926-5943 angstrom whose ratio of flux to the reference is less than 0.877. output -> 5939.5 angstrom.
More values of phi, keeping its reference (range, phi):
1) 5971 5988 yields 5987.0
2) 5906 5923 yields 5922.0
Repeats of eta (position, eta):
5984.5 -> 12.5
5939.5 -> 17.5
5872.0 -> 18.4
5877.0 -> 18.5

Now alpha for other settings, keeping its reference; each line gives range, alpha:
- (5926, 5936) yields 0.01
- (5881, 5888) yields 0.17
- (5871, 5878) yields -0.02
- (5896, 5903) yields 0.03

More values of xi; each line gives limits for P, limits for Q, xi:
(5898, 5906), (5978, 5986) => 1.5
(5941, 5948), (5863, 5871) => 1.0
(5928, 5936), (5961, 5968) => 1.0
